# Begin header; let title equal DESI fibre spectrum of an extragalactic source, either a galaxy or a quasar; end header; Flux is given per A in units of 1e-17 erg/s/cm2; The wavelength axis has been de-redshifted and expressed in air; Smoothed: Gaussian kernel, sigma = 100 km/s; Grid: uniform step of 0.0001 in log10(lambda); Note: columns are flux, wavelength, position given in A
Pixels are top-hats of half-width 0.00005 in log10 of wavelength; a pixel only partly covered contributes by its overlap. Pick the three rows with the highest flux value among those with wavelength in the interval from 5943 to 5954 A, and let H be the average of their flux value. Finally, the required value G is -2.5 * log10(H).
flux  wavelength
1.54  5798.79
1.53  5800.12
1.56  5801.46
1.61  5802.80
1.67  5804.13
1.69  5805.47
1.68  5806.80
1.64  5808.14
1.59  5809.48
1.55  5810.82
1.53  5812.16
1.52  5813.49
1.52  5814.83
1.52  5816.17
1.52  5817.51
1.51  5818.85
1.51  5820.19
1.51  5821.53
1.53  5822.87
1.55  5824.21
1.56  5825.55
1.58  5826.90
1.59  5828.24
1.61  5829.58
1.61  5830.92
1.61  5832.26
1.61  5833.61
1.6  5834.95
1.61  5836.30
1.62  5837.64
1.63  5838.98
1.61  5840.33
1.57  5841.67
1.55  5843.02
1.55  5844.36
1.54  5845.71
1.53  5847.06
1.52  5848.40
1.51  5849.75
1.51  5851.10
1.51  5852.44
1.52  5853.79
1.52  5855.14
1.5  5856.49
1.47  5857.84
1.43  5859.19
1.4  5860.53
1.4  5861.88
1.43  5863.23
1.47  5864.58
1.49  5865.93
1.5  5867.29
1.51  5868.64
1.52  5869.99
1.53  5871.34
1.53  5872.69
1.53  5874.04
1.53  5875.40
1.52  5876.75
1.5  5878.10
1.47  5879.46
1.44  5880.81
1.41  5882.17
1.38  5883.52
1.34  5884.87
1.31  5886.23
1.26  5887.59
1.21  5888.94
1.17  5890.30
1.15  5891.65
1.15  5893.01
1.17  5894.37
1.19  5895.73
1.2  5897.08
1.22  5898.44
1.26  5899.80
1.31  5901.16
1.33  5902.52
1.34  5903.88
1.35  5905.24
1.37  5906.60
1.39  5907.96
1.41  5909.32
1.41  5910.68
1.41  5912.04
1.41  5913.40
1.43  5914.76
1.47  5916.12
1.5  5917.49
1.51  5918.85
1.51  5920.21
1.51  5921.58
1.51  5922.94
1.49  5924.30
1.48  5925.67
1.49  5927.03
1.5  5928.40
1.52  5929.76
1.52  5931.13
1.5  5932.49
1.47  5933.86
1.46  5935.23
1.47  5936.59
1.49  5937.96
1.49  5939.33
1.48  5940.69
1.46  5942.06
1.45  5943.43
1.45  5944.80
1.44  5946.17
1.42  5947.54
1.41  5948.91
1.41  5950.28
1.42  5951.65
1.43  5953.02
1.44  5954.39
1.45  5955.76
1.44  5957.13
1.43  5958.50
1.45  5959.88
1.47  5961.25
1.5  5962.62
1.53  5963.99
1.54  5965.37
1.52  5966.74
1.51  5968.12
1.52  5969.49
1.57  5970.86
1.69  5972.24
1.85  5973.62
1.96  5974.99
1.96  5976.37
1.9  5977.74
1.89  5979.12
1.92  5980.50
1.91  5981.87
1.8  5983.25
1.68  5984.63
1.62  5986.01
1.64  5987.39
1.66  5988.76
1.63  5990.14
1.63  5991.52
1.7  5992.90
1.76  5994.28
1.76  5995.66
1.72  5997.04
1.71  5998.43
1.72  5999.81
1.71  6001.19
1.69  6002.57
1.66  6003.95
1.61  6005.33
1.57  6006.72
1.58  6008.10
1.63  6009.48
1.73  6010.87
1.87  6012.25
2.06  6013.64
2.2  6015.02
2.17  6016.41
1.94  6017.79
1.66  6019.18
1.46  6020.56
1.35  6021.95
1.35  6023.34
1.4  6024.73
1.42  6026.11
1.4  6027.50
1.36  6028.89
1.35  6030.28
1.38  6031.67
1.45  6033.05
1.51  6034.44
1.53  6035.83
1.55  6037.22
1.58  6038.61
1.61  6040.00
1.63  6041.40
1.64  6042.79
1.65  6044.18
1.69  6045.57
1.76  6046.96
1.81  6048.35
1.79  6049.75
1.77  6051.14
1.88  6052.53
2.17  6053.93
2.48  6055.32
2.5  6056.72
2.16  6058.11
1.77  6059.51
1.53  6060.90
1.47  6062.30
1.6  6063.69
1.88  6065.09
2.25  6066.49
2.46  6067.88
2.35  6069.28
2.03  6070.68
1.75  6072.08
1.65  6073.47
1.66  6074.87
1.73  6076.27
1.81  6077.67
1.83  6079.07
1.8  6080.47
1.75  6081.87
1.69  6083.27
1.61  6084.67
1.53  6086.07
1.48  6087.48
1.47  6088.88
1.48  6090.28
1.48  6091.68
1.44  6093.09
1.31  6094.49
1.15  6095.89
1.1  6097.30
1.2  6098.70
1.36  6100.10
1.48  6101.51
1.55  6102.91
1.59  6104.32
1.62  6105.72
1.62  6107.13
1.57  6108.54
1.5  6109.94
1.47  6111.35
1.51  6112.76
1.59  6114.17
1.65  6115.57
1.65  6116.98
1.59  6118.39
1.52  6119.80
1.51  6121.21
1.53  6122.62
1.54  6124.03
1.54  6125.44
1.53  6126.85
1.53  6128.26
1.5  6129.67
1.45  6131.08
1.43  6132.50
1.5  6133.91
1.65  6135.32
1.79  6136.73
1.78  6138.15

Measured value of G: -0.4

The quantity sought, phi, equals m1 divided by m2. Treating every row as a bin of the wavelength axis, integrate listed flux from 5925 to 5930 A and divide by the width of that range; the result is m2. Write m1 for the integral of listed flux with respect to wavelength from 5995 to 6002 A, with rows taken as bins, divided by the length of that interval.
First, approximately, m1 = 1.72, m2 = 1.50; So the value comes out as 1.15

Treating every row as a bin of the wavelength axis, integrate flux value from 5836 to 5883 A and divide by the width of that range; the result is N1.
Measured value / 1.51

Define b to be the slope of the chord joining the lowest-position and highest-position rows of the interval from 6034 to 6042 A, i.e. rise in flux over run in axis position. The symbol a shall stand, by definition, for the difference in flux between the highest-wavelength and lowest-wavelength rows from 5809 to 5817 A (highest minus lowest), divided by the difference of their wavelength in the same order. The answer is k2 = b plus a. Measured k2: 0.01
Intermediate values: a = -0.010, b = 0.02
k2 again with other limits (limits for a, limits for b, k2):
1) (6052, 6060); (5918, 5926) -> -0.02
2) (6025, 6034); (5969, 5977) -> 0.07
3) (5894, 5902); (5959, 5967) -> 0.03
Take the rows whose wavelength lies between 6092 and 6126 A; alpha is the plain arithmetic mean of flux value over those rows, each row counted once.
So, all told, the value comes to 1.48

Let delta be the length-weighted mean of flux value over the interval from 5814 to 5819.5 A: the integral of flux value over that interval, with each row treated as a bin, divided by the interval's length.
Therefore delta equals 1.52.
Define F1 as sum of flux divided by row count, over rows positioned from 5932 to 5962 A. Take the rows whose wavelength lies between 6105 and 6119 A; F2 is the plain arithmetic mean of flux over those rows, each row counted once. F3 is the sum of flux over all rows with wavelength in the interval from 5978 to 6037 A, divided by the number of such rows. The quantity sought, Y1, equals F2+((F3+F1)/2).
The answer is 3.1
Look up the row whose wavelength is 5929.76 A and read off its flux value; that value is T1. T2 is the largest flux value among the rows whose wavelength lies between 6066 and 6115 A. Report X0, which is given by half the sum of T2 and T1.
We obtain 2.0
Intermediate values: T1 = 1.52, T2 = 2.46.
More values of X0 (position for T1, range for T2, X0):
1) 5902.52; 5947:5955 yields 1.4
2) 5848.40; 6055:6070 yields 2.0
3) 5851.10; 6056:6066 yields 2.0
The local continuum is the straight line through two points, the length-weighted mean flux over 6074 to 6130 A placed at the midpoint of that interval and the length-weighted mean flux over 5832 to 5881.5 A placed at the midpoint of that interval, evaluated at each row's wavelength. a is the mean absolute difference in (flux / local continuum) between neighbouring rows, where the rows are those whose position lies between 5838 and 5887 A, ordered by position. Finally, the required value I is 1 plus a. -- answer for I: 1.011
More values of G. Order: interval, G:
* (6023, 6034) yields -0.4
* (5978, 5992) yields -0.7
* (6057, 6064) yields -0.7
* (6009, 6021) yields -0.8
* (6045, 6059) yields -0.9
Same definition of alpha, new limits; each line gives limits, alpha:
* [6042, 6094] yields 1.81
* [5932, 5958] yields 1.45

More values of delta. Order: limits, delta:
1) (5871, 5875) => 1.53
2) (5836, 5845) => 1.59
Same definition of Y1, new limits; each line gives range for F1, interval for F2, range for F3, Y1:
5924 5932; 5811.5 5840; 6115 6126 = 3.1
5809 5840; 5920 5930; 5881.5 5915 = 2.9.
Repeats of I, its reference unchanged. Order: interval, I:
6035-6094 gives 1.071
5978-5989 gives 1.035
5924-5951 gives 1.008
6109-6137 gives 1.029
